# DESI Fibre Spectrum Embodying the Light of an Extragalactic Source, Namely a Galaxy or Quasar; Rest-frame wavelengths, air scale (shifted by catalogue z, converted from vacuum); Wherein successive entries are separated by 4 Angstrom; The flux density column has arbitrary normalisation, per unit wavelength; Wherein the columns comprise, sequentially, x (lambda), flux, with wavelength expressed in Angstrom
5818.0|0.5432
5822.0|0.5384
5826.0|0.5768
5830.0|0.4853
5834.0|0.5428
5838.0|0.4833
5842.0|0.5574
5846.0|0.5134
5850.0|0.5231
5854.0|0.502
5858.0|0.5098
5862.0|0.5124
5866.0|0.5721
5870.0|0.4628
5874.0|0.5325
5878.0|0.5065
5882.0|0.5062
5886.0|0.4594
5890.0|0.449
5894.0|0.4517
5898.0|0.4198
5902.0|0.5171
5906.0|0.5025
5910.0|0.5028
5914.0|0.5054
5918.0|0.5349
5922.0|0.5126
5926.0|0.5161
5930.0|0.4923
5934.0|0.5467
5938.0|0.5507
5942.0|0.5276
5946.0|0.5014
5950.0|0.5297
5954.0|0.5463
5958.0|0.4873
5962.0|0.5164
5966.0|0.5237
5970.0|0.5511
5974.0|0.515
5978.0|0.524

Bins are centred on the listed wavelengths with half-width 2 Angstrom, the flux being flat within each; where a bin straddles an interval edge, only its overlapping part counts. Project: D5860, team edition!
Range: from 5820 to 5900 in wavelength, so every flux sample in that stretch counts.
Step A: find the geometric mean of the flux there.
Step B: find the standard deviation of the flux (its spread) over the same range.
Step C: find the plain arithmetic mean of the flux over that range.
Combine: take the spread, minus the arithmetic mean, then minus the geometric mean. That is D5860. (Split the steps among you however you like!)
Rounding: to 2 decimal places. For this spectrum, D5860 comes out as -0.97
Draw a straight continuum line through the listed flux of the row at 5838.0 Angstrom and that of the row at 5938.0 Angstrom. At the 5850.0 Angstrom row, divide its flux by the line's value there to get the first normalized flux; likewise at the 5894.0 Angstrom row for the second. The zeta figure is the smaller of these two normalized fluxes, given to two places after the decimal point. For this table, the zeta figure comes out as 0.87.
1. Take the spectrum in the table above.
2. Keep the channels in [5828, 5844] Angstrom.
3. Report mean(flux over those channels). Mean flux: 0.517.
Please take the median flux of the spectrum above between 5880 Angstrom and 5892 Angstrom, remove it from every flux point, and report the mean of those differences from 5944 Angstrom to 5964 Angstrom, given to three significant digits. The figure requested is 0.0568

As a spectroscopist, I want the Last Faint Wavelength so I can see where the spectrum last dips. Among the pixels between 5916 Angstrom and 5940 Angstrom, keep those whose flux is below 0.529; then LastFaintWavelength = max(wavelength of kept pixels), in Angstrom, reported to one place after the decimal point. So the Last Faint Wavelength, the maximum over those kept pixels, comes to 5930.0 Angstrom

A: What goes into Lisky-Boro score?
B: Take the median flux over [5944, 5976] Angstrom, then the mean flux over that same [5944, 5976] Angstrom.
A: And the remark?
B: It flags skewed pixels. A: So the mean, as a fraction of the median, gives 1.003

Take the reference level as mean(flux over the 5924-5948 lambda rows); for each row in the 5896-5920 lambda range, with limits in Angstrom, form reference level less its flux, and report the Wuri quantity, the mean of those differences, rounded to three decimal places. 0.025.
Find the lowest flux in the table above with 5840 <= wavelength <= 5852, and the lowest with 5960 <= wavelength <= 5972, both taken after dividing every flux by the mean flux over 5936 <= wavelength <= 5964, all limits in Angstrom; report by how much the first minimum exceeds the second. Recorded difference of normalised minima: -0.01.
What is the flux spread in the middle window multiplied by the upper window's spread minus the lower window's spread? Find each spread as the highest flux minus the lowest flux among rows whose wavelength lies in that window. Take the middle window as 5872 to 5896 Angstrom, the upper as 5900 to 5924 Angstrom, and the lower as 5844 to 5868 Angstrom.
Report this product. -0.0031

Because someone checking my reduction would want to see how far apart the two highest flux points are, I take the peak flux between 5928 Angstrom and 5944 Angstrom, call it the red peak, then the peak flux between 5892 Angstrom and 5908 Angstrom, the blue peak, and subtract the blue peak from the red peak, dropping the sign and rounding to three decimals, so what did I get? 0.034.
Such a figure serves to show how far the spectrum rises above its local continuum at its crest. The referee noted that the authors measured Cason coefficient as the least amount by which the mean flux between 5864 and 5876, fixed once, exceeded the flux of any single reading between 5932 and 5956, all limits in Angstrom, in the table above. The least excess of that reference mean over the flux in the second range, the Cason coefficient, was -0.028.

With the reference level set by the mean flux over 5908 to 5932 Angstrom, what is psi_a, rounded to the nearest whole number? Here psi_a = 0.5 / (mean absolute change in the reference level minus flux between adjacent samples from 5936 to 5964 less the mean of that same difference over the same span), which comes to 12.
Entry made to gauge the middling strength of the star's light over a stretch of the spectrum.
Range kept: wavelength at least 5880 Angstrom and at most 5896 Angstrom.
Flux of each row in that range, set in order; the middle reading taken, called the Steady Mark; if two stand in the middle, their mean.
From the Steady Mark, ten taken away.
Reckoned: -9.544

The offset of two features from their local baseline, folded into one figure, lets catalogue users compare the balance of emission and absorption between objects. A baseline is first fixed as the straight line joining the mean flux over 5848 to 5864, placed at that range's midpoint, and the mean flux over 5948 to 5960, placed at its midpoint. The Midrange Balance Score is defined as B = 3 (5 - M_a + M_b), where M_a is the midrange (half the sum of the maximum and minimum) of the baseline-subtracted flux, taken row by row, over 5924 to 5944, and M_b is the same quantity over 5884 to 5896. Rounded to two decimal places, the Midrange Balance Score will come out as 14.81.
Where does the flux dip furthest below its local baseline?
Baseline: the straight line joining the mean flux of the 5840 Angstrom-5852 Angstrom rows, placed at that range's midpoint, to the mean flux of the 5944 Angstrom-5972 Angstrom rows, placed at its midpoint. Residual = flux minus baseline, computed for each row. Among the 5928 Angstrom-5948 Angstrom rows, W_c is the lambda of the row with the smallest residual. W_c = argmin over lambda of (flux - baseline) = 5930.0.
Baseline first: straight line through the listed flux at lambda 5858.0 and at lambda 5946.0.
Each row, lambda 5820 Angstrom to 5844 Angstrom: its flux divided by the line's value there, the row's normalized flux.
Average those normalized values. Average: 1.04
